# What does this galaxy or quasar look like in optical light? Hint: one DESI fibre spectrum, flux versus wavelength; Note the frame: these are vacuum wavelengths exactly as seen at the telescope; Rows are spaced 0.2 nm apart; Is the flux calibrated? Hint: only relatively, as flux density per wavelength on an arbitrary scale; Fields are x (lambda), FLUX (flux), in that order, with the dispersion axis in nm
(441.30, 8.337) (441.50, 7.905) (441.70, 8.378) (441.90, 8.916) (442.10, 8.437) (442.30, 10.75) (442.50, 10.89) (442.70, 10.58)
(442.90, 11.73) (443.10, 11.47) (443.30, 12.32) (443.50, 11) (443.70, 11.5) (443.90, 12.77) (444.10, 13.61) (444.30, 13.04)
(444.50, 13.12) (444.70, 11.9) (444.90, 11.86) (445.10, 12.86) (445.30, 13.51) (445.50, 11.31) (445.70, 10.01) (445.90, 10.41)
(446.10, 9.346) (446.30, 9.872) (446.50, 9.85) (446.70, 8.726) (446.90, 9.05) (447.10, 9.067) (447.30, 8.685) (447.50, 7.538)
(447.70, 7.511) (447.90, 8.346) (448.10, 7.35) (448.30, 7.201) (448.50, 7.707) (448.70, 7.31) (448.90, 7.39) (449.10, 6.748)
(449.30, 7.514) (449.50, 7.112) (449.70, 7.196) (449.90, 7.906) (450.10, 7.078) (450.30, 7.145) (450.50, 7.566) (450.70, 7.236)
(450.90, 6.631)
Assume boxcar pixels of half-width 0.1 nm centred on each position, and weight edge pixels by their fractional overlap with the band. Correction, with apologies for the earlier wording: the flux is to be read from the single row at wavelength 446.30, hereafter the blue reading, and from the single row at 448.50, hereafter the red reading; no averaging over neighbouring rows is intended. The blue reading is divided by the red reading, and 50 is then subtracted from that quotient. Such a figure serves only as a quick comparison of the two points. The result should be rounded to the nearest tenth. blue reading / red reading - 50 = -48.7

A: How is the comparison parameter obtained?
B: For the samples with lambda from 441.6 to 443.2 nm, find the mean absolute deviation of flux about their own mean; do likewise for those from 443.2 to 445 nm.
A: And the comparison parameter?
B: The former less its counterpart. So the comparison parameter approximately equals 0.47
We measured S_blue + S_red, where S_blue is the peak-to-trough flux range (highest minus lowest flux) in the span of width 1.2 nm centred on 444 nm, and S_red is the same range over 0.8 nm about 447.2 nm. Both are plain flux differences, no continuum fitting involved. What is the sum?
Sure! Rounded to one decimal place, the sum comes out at 4.1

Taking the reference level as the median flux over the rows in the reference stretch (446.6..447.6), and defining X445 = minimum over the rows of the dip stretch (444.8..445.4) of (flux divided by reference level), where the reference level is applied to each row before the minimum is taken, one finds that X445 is 1.4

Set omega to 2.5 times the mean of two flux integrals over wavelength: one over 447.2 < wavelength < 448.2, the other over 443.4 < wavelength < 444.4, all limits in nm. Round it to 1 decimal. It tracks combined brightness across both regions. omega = 25.3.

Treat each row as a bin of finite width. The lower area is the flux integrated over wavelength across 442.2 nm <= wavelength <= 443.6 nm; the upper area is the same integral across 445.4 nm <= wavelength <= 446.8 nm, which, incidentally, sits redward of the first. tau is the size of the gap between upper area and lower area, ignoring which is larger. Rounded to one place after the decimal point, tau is 1.8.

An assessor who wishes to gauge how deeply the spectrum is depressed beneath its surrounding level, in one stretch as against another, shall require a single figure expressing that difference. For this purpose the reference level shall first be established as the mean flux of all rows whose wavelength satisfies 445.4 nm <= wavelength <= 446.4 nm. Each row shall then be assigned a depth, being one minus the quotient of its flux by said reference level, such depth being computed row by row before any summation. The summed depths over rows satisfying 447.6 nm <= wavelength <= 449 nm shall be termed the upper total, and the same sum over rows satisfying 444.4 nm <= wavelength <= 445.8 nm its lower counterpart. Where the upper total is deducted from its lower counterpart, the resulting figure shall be -3.1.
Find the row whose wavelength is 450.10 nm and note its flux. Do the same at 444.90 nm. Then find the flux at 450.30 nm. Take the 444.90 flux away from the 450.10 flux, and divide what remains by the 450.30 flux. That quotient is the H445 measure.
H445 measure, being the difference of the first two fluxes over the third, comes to -0.67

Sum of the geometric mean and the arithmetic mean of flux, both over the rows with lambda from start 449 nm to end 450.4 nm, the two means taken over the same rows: 14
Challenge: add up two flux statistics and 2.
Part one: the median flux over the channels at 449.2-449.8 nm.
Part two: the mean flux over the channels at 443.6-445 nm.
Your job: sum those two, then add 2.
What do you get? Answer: 22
